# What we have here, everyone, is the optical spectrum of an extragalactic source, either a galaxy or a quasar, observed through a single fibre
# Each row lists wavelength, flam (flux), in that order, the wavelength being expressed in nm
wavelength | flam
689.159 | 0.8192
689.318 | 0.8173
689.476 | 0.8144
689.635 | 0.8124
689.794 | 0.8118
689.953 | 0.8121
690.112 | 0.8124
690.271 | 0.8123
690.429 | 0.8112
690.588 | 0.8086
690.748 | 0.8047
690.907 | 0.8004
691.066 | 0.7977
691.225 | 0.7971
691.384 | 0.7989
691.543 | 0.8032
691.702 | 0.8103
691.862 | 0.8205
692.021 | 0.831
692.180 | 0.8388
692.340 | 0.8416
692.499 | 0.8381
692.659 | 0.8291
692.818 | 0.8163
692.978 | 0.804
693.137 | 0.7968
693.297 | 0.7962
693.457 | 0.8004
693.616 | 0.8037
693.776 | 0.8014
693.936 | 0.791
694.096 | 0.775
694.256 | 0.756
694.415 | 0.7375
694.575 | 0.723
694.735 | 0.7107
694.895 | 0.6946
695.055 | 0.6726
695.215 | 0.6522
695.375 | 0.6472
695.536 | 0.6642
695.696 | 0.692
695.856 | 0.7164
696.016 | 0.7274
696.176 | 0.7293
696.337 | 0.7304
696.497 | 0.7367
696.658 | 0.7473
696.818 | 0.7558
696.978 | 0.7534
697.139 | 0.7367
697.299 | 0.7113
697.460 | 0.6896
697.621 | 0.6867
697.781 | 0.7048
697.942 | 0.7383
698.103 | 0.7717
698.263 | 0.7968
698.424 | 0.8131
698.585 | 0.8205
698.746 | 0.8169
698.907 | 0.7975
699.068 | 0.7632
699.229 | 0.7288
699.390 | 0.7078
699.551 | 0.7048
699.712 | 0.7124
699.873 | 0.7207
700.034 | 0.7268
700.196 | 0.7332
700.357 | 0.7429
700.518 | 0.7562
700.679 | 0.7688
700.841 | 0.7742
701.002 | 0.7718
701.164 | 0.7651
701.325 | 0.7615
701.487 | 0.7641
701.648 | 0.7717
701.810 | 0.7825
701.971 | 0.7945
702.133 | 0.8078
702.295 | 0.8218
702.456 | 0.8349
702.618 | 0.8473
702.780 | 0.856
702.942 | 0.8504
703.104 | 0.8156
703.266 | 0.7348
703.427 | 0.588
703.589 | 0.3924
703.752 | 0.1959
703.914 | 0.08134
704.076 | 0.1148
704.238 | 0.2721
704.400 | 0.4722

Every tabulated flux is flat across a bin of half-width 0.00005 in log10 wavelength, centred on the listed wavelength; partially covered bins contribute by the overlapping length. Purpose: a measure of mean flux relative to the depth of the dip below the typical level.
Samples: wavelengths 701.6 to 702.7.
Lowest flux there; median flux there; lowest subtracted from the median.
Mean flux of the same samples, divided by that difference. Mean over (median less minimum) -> 22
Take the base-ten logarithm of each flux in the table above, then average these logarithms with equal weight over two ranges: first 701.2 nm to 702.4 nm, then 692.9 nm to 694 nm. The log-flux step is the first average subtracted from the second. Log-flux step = 0.01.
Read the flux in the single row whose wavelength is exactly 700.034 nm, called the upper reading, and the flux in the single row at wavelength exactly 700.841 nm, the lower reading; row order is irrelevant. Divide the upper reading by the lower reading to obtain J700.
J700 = 0.94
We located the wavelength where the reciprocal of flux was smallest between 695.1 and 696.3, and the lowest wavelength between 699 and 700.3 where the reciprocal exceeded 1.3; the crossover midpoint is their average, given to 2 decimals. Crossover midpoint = 697.62 nm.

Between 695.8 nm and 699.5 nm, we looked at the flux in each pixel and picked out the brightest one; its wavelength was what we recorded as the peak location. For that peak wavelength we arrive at 698.585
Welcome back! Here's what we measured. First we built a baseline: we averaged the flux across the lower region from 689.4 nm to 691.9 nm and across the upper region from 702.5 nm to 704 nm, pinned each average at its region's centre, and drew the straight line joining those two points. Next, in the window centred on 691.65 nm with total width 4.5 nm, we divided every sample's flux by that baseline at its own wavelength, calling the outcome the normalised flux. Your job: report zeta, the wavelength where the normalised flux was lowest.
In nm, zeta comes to 689.476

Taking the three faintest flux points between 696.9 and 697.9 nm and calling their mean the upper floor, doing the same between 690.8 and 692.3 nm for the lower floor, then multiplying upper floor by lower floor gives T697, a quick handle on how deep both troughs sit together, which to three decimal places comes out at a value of 0.554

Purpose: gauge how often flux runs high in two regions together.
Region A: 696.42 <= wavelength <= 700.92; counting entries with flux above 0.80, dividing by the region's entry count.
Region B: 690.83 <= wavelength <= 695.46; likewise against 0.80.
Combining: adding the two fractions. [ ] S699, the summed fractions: 0.59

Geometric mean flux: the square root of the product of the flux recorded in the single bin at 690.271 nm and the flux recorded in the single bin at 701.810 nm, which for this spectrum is 0.80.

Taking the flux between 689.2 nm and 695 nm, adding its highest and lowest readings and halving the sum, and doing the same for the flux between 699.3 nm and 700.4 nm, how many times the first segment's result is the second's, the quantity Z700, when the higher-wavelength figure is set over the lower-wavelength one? 0.94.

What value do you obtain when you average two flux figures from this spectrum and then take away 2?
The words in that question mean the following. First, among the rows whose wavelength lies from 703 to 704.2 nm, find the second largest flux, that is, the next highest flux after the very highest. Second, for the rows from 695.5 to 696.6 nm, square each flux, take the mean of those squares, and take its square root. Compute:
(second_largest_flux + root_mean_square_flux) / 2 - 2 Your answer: -1.28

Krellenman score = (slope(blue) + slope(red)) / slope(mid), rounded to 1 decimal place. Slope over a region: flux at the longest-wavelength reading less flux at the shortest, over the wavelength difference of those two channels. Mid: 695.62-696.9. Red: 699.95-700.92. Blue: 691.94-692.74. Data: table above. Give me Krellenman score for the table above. 1.0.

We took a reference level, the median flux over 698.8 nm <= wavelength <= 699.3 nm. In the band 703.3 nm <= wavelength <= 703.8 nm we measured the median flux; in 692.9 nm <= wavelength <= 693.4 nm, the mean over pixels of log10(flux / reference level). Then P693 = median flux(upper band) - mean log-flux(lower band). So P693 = 0.372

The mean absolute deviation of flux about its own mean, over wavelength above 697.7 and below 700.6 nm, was 0.035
